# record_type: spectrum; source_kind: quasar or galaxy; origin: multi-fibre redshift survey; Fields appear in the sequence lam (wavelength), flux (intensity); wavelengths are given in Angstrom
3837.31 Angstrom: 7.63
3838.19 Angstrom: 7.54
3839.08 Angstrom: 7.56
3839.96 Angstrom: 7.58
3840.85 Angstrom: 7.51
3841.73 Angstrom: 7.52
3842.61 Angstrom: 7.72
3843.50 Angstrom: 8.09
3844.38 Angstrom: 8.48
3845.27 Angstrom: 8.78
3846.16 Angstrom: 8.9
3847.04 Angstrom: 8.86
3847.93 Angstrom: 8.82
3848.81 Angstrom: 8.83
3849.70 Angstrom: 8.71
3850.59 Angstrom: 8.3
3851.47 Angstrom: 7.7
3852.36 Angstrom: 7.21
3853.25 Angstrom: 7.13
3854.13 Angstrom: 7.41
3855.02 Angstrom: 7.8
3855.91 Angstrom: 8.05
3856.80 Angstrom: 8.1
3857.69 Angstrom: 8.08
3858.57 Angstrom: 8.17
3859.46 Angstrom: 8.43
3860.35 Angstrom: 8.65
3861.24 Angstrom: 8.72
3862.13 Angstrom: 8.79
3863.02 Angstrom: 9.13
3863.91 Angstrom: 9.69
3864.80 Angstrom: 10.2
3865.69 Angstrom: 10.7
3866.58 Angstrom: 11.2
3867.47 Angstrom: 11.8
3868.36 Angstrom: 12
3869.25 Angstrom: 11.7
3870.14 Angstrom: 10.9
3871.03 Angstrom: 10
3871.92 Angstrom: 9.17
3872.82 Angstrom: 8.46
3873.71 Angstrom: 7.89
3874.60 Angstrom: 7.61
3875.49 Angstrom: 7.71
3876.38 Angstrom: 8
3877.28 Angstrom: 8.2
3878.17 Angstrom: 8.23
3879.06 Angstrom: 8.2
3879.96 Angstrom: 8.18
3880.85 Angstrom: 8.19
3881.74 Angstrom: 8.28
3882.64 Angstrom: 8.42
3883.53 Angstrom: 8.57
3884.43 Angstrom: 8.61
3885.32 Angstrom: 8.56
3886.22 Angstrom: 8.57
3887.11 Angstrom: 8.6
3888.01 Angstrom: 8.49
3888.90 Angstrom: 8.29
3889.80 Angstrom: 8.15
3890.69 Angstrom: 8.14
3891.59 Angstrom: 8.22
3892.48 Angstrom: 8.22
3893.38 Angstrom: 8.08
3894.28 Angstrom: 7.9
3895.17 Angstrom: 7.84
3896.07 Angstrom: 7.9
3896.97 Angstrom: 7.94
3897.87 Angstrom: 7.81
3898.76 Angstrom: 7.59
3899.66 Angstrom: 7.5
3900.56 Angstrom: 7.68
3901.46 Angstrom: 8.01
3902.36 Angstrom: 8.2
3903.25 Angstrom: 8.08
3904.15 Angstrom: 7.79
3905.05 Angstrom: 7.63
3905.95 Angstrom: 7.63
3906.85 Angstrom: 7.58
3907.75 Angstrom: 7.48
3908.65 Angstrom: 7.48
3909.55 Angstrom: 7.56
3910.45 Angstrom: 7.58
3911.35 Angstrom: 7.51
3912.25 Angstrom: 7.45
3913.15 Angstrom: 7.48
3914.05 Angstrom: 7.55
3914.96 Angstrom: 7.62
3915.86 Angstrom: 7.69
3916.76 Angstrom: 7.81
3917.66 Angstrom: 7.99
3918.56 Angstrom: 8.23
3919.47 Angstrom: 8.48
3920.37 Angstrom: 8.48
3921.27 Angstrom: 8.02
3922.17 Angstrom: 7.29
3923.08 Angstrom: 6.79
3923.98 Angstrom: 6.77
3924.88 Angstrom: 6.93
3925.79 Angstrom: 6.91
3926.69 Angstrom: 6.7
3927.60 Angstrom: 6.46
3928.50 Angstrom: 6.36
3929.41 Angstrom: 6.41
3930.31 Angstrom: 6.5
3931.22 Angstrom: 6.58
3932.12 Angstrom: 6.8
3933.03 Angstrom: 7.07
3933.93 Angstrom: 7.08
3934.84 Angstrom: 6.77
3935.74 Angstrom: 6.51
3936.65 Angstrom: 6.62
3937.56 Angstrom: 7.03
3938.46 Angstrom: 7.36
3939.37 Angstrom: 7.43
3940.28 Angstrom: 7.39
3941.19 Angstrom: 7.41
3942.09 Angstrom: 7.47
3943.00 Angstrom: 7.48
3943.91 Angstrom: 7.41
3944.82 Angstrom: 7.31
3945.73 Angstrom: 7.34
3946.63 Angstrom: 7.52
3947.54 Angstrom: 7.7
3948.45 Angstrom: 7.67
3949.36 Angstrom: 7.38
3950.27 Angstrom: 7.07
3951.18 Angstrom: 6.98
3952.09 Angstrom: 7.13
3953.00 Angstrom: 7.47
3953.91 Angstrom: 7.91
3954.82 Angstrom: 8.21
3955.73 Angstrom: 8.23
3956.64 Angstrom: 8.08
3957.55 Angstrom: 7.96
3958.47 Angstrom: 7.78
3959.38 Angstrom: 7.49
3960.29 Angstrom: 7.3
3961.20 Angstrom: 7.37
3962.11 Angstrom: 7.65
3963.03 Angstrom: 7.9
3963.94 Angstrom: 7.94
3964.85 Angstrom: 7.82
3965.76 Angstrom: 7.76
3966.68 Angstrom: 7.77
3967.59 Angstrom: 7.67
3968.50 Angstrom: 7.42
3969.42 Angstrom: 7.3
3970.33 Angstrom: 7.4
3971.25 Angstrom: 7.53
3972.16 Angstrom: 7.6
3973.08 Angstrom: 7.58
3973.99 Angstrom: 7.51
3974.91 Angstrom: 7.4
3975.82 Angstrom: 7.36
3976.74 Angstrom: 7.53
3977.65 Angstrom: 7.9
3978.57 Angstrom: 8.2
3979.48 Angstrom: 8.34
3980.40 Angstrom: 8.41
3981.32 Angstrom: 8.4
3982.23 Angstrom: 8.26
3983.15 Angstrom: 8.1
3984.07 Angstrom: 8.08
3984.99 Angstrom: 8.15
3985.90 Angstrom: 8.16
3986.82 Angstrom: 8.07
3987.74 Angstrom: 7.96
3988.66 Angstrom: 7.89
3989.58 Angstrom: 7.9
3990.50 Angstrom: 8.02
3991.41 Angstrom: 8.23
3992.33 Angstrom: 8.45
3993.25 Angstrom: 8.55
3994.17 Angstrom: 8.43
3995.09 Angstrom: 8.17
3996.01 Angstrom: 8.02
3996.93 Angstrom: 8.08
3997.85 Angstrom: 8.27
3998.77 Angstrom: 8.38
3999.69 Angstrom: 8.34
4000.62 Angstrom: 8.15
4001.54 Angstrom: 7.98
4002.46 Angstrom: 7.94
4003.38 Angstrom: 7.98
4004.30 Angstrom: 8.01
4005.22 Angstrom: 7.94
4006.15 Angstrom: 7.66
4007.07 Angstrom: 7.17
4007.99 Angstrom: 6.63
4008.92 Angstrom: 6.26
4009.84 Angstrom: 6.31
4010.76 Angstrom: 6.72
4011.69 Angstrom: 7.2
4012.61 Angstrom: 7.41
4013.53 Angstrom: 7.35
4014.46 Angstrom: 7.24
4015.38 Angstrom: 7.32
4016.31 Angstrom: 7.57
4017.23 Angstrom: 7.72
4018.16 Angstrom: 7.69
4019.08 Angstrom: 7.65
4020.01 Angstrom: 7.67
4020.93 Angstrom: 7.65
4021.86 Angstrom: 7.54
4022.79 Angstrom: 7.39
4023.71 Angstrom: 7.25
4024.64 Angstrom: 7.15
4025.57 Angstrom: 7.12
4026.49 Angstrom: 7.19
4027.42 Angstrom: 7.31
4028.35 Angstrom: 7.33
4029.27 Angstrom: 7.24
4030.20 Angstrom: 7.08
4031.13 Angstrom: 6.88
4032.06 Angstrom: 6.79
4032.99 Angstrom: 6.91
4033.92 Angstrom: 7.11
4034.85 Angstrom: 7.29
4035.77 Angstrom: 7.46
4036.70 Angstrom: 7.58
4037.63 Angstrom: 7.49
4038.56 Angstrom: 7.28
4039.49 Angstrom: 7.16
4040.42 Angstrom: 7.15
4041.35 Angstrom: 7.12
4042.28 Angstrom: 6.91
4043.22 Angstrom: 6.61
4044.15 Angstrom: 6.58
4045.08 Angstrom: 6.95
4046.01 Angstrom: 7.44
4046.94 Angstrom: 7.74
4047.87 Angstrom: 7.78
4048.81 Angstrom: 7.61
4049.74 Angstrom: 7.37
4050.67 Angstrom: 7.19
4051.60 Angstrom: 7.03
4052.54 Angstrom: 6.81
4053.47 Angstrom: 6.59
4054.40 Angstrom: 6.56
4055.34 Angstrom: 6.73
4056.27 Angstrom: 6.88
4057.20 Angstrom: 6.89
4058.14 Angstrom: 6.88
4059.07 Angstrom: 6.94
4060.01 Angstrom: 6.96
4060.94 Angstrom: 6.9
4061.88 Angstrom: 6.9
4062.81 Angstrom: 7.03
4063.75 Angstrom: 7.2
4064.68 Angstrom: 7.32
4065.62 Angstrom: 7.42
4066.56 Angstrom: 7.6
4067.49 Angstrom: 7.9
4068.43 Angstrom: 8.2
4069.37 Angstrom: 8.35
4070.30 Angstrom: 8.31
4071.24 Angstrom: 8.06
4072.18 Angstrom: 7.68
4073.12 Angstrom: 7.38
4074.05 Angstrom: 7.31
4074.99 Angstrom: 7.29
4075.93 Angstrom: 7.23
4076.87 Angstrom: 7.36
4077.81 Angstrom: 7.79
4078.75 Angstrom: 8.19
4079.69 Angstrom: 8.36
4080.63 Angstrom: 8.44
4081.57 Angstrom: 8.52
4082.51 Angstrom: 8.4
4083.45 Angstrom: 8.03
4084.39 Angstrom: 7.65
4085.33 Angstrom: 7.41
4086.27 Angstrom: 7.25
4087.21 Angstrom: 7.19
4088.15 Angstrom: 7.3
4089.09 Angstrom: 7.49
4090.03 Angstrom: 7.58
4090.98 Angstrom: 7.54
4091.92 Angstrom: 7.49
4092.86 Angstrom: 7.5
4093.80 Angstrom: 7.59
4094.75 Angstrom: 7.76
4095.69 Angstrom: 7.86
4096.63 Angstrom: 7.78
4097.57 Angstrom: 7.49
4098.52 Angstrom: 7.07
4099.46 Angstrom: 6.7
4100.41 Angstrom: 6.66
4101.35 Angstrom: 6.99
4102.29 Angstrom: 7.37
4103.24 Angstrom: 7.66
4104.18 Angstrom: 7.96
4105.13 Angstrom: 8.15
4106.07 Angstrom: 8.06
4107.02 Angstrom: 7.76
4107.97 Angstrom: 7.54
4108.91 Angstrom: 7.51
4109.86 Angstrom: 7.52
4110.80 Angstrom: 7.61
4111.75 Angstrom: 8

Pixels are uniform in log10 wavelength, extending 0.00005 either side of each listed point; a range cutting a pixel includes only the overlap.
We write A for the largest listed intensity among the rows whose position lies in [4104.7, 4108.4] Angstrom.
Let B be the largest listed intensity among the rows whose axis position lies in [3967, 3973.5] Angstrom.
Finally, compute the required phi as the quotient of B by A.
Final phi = 0.94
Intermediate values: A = 8.15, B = 7.67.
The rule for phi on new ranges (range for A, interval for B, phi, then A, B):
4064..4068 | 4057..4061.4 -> 0.88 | 7.9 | 6.96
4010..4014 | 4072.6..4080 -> 1.13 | 7.41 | 8.36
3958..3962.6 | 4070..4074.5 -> 1.07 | 7.78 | 8.31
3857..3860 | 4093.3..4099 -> 0.93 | 8.43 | 7.86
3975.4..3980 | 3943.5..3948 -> 0.92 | 8.34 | 7.7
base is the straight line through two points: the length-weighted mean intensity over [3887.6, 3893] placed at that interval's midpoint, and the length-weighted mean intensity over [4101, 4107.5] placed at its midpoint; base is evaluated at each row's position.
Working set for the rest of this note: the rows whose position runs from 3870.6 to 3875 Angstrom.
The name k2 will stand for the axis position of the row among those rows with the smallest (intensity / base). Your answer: 3874.60 Angstrom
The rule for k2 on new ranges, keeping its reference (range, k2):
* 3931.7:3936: 3935.74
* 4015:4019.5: 4015.38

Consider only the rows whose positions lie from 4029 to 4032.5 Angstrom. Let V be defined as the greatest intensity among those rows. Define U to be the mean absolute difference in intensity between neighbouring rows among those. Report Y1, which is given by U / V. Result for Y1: 0.021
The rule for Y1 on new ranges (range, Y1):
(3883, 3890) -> 0.010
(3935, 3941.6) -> 0.022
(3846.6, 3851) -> 0.016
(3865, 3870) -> 0.033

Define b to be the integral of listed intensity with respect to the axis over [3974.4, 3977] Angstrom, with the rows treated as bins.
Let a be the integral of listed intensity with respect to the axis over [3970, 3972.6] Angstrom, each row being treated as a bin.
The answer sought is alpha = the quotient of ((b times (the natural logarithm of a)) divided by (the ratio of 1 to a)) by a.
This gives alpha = 57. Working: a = 20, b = 19.3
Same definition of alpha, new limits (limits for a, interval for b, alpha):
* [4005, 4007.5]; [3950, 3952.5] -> 52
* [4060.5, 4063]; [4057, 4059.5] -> 49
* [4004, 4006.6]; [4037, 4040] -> 66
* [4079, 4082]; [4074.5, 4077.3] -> 66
